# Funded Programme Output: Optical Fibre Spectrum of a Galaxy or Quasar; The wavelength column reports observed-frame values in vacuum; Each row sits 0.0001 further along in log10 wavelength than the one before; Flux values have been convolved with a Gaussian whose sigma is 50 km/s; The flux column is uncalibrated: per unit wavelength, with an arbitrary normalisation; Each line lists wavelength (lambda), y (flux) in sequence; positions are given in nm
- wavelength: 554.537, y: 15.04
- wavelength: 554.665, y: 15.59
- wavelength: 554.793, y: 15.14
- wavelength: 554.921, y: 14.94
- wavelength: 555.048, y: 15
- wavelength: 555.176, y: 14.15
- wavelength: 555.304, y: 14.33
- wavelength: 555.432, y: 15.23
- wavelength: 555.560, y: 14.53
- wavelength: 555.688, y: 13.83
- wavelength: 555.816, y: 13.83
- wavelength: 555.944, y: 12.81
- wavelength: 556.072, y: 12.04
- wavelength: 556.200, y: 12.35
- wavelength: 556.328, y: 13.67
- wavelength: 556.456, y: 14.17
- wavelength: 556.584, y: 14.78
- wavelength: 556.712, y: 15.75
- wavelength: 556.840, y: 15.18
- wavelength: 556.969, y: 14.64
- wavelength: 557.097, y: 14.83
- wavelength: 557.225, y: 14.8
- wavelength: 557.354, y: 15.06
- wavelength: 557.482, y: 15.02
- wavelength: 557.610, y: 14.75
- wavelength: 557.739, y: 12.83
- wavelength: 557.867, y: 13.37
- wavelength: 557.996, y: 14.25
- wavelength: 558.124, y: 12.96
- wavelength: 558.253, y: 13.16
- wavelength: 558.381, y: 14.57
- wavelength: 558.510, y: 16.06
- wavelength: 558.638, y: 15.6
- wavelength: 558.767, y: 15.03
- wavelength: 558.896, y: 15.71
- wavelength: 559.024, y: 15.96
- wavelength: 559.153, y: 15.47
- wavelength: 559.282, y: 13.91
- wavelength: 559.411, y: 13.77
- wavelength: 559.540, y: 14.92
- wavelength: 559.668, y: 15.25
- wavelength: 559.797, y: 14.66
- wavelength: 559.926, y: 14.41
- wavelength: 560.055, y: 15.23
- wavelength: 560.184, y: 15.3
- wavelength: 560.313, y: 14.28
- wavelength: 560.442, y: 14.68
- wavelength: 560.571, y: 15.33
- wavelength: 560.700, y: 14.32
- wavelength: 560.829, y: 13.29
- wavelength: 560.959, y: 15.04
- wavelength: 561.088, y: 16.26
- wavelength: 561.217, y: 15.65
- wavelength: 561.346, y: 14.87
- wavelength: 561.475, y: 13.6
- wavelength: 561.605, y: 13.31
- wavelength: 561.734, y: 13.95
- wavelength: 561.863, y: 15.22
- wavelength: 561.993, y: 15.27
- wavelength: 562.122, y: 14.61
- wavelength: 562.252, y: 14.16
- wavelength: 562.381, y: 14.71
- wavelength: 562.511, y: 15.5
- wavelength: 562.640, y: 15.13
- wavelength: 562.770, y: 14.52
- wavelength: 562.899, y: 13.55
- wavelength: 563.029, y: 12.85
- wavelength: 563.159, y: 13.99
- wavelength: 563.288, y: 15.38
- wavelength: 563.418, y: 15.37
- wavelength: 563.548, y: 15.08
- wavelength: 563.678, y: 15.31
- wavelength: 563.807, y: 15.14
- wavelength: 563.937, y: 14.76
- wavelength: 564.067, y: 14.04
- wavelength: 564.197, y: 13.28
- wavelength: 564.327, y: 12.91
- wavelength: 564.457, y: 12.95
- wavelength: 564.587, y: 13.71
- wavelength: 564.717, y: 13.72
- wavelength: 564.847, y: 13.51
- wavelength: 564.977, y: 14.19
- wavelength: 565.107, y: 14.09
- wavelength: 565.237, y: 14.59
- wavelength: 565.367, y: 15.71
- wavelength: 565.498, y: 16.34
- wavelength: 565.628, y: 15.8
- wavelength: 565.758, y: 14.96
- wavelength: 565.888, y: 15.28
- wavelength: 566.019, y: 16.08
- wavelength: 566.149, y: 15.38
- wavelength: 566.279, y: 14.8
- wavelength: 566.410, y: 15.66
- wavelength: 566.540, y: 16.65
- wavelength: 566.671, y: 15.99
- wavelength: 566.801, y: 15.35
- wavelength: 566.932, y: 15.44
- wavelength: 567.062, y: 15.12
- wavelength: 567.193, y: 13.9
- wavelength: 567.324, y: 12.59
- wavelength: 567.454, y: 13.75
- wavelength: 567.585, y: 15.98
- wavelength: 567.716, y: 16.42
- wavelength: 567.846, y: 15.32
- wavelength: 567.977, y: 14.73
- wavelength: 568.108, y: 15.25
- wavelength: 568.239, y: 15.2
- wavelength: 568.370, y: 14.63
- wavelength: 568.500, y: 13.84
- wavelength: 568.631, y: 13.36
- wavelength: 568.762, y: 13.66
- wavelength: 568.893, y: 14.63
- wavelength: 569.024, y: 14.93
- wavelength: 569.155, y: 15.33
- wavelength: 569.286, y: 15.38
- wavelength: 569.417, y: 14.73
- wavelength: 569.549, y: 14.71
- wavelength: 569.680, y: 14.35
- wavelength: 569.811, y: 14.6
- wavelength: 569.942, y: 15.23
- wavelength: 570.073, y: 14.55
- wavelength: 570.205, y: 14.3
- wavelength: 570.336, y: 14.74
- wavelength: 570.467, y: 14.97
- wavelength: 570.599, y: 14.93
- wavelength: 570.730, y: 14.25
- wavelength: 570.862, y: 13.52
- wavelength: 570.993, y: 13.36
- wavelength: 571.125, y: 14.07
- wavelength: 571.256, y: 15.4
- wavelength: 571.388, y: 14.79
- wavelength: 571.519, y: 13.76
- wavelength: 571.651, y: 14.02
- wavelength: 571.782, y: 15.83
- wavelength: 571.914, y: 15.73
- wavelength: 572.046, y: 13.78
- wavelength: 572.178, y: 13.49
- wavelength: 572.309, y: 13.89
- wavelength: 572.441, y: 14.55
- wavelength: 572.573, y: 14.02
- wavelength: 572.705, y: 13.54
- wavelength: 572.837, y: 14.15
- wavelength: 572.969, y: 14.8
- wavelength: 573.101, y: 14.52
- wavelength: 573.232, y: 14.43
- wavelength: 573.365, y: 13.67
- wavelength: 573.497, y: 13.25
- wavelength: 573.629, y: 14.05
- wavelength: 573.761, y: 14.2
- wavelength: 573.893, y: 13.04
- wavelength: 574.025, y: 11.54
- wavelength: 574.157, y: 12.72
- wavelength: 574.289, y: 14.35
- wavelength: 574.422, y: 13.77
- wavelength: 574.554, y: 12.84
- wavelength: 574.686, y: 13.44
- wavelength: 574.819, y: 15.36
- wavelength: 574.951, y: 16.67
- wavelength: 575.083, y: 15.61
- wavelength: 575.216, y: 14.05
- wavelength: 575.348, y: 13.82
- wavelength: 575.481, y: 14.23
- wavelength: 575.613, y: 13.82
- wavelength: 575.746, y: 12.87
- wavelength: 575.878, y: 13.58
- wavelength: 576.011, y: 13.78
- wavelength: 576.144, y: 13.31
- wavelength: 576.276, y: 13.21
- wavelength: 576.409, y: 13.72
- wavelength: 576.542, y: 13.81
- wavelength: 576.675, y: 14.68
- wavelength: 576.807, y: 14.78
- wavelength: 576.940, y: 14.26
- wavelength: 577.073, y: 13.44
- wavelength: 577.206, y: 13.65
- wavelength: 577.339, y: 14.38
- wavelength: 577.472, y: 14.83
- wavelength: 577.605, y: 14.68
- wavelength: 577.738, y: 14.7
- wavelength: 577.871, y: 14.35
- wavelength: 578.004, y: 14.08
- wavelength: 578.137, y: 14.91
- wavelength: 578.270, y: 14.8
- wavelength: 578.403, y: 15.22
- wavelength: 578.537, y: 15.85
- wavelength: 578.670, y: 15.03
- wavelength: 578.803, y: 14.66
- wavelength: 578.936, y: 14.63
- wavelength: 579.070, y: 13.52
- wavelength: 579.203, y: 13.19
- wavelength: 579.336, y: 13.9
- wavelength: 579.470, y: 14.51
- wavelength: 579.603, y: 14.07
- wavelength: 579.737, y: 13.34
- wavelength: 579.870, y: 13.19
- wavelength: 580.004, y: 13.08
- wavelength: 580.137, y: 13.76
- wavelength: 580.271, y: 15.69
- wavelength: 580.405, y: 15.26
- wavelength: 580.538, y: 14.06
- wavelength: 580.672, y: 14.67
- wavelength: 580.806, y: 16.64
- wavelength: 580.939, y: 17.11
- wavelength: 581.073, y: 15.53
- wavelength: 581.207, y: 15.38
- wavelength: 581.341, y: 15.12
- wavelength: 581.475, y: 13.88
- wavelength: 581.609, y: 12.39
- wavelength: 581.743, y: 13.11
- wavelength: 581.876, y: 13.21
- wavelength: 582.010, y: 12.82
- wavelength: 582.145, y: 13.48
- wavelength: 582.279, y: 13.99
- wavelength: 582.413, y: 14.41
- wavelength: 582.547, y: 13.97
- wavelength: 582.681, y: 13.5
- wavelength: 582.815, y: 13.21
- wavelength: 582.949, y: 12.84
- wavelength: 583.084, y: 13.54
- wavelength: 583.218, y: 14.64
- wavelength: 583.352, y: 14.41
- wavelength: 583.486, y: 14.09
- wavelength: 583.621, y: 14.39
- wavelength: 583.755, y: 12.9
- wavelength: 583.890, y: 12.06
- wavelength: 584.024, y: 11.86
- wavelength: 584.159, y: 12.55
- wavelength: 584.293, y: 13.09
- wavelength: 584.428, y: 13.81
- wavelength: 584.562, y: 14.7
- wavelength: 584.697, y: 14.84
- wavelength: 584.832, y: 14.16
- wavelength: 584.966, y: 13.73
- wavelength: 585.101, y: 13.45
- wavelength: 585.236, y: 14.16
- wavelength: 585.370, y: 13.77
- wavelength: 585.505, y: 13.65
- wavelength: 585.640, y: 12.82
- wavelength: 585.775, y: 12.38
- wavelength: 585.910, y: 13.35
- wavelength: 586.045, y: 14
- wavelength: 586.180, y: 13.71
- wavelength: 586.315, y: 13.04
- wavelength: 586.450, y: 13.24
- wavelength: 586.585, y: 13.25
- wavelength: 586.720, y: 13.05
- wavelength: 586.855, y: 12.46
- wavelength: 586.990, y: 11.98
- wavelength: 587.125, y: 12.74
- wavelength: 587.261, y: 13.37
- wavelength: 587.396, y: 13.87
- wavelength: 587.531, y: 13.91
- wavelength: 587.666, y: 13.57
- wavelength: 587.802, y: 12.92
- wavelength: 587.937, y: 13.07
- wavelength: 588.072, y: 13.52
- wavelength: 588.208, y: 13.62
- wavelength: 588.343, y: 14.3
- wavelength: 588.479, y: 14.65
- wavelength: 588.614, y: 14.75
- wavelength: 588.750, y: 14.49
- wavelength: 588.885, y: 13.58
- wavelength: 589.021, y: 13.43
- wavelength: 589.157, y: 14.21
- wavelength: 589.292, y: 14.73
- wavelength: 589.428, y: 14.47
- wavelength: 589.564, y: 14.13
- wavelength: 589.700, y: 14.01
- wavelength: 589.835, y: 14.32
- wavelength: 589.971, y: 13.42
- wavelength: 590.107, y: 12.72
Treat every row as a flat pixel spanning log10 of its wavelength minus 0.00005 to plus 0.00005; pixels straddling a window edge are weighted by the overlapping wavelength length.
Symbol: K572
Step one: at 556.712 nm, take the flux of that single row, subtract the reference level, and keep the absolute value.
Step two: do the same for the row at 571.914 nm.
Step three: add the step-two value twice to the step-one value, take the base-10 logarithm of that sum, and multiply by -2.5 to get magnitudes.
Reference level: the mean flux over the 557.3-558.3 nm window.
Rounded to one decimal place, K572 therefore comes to -1.8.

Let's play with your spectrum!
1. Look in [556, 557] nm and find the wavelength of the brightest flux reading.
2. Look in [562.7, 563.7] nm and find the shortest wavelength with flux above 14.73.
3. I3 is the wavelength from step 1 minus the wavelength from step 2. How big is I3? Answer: -6.58 nm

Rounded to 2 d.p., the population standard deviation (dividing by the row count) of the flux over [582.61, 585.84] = 0.82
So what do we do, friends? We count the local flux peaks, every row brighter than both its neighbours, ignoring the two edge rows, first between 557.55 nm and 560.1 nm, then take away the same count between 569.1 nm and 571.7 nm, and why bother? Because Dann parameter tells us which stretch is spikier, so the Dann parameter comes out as 0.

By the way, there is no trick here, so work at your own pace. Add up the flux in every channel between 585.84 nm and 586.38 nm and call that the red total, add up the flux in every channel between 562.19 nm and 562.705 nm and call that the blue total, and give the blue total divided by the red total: 1.10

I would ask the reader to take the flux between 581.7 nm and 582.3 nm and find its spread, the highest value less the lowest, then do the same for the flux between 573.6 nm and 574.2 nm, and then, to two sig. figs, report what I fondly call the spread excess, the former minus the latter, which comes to -1.5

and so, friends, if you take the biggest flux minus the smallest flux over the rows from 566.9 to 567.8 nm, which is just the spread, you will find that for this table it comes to 3.8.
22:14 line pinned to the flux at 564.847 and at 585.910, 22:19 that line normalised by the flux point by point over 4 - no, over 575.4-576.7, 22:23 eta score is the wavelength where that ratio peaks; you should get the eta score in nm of 575.746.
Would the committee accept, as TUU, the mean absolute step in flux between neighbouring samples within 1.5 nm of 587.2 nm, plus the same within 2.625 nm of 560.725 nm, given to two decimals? 1.17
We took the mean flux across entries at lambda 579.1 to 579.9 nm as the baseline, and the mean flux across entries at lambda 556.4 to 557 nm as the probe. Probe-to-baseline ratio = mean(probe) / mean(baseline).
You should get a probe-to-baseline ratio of 1.09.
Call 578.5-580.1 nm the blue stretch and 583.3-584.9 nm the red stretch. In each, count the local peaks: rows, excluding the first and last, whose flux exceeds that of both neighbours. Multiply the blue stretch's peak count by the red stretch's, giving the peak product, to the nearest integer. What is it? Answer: 2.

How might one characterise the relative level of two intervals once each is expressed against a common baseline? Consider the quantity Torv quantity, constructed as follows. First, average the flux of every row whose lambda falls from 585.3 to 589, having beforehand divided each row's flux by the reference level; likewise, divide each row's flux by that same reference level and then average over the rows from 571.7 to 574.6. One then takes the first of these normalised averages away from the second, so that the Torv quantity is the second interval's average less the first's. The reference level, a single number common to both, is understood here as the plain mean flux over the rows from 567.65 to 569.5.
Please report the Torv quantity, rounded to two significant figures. 0.032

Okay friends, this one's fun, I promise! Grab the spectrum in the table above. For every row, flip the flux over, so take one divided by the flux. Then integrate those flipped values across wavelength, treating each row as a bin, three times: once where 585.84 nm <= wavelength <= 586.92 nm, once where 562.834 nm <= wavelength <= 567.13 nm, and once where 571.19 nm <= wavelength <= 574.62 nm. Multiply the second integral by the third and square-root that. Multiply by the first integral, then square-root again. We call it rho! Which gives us 0.15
